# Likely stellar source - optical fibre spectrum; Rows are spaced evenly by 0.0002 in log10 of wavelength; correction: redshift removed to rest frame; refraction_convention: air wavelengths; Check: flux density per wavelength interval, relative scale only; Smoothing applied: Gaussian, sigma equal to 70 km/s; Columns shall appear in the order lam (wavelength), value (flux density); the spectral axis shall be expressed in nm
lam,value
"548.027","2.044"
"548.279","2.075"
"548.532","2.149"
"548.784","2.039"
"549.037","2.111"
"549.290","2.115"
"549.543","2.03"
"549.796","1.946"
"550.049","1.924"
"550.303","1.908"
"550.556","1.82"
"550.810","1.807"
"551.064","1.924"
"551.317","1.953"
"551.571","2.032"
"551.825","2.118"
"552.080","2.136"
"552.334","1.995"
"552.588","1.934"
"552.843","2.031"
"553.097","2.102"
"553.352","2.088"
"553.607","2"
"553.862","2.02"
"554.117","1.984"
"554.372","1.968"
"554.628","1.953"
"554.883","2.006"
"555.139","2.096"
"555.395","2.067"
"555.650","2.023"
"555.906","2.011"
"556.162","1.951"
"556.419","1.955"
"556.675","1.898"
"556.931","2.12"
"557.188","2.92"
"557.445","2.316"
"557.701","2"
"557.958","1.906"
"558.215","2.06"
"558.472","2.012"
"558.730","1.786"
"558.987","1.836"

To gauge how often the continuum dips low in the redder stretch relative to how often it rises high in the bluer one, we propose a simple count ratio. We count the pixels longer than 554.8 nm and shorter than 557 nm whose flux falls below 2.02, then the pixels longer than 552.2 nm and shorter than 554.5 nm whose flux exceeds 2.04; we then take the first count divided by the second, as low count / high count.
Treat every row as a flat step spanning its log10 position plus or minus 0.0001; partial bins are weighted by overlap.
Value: 2.5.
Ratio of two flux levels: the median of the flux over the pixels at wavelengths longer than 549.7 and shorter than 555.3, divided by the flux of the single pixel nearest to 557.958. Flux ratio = 1.04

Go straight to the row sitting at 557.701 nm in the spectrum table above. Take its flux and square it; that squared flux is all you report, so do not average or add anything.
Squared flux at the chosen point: 4.0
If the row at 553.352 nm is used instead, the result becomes 4.4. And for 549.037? 4.5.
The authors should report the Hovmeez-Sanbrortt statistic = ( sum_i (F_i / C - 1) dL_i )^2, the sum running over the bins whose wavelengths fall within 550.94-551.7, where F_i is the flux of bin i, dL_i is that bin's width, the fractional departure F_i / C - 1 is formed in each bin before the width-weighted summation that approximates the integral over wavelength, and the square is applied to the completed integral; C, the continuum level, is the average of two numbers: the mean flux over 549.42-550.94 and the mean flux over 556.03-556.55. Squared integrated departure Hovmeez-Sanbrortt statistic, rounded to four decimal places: 0.0003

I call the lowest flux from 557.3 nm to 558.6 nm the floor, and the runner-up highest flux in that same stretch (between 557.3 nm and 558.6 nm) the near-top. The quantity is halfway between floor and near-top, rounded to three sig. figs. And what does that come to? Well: 1.98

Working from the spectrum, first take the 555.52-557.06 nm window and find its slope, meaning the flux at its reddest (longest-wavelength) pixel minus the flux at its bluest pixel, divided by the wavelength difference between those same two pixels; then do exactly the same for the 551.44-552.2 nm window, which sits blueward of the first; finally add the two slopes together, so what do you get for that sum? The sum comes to 0.28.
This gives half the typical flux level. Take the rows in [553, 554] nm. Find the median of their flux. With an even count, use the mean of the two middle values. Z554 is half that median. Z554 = 1.03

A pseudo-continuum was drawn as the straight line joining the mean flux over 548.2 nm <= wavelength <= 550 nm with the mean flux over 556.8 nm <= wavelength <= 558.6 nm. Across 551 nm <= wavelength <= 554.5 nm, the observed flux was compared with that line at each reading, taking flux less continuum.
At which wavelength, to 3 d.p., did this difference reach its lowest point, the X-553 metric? 552.588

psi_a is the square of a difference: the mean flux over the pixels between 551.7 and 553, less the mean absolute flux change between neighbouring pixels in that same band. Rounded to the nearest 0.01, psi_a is 3.86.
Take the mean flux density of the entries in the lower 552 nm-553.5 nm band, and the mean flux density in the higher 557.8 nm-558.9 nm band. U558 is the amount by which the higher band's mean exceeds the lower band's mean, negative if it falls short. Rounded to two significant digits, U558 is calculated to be -0.11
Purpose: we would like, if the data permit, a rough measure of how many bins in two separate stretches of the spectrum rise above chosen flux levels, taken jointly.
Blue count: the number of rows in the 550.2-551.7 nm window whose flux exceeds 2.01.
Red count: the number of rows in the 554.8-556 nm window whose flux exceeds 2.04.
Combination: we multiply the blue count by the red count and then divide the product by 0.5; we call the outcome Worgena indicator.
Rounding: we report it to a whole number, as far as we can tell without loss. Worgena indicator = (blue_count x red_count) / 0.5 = 4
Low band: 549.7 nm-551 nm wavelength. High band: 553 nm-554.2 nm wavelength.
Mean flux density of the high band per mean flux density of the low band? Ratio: 1.08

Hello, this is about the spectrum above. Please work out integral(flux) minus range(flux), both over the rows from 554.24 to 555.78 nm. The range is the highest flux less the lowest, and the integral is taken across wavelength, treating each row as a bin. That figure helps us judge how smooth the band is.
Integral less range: 3.0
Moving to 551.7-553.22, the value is 2.9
